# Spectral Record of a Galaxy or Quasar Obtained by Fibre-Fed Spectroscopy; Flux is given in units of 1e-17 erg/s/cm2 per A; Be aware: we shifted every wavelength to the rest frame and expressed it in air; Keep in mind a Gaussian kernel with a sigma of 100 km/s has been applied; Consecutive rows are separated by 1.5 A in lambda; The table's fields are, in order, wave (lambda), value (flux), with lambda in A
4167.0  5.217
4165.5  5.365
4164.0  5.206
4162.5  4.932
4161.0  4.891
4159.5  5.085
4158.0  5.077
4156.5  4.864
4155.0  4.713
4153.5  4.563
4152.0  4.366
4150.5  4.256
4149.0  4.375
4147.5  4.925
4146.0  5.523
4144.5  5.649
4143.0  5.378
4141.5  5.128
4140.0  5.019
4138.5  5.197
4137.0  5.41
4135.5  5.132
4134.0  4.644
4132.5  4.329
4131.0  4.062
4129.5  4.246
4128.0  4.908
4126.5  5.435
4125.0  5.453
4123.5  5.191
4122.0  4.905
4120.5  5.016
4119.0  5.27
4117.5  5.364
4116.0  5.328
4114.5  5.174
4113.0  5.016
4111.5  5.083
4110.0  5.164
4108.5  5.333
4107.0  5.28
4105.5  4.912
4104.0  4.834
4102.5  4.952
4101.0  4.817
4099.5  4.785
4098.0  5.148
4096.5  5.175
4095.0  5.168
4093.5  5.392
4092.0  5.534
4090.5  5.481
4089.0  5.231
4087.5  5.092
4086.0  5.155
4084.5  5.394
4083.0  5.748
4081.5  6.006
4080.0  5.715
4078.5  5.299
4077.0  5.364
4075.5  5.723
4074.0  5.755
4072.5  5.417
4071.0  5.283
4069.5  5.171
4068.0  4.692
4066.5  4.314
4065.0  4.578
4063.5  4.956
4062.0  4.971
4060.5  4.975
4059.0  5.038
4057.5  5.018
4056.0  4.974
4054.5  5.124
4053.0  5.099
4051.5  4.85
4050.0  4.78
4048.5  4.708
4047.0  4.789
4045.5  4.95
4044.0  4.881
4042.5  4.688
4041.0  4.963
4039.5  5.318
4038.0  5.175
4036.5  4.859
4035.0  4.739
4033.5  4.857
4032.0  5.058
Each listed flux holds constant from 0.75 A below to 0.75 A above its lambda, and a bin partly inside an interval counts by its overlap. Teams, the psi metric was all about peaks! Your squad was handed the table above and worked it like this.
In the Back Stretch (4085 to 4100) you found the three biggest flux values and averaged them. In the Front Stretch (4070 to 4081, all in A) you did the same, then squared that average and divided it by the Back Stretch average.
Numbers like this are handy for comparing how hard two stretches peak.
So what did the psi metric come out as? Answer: 6.0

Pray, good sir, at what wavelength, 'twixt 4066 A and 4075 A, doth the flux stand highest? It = 4074.0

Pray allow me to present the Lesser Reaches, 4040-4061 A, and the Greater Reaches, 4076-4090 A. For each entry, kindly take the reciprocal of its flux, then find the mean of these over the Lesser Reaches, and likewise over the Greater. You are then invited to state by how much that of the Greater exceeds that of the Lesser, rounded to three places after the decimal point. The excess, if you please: -0.019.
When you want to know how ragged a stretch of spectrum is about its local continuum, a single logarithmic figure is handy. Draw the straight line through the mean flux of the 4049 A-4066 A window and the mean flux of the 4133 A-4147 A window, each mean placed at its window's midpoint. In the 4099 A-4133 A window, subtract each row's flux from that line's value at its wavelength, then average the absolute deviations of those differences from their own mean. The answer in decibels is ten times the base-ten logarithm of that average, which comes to -5.6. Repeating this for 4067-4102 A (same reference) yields -5.8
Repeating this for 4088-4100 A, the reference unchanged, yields -7.4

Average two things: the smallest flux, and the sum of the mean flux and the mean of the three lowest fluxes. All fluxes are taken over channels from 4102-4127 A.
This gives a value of 7.4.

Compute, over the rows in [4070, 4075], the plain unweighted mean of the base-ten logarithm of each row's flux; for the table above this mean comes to 0.739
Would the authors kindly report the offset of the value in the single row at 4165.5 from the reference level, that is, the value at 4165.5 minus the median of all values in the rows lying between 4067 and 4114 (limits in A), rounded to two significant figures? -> 0.13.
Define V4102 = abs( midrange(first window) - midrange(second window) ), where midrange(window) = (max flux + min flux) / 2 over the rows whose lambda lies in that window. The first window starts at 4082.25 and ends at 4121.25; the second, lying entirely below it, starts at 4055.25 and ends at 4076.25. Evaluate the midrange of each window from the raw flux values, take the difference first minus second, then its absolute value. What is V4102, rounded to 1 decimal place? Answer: 0.2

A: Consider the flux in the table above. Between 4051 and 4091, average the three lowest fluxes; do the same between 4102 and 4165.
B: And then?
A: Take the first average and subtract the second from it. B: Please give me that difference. 0.3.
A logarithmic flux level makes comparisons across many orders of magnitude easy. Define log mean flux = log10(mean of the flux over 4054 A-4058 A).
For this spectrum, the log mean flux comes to 0.702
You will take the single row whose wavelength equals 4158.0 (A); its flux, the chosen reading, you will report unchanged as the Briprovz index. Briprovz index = 5.077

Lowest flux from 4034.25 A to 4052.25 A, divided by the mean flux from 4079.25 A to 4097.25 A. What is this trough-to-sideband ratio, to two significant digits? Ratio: 0.86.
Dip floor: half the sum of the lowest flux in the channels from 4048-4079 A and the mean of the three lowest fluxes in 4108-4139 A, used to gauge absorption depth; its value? 4.263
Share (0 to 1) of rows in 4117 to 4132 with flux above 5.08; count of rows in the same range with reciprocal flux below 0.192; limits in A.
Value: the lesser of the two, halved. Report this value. 0.25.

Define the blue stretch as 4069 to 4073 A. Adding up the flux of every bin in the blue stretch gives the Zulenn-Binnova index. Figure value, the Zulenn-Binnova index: 16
